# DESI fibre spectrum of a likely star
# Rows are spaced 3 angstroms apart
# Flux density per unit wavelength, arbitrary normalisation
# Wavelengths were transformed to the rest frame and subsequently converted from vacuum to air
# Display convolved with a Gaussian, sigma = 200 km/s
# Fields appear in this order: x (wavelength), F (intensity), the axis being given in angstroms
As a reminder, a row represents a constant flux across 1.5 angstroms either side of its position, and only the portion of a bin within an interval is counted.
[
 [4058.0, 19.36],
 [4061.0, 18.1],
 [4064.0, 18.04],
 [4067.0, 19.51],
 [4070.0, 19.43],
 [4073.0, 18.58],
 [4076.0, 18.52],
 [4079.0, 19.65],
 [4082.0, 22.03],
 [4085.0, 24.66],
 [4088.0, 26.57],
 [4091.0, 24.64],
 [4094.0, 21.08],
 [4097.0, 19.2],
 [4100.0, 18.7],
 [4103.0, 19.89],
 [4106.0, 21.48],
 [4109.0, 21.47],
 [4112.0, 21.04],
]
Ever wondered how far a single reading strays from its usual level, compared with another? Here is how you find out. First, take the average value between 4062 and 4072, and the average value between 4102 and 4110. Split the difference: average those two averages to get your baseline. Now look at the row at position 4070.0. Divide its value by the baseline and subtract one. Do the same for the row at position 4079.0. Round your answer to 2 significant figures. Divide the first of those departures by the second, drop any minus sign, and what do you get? 1.7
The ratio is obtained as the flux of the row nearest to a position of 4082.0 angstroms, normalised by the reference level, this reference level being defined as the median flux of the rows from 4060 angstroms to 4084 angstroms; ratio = 1.16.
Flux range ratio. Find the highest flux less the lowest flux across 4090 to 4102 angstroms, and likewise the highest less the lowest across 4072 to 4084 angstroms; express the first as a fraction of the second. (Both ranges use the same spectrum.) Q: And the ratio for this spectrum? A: 1.7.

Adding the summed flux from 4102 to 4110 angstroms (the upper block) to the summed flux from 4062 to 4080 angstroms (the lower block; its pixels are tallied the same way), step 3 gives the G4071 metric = 177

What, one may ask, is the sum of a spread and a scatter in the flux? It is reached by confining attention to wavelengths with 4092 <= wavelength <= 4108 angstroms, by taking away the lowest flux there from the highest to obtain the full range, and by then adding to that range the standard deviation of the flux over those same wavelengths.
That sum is 4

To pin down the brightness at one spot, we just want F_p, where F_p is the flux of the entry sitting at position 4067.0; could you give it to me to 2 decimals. 19.51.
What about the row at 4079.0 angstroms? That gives 19.65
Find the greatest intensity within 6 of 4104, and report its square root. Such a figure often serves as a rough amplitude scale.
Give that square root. 4.6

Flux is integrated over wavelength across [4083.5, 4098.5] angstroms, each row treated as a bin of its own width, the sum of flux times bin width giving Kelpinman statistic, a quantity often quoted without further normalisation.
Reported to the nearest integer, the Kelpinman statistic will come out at 348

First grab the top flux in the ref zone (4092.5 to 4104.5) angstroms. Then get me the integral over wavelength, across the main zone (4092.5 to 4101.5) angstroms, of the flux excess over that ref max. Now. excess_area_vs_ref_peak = -13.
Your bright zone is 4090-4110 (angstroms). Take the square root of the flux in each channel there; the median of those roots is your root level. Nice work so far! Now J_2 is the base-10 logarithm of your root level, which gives 0.66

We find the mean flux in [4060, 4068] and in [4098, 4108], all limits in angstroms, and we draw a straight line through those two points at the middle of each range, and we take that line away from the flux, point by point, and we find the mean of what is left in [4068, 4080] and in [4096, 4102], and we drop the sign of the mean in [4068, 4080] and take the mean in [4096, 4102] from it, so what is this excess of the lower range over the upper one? 1.0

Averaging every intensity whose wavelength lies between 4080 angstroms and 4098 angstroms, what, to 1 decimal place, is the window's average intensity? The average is 23.0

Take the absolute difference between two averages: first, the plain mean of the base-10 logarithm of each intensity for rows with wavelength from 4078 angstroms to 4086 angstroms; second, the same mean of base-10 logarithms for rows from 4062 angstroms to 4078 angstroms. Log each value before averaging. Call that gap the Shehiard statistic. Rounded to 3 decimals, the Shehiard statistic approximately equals 0.068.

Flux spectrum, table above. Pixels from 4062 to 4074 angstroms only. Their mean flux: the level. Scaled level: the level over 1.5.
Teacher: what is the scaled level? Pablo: 12.6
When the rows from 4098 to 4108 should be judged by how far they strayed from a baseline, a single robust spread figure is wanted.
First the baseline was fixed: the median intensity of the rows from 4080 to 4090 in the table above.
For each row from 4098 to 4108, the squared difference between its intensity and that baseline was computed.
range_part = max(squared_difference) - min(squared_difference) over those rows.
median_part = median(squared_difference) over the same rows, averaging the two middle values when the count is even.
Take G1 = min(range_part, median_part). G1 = 23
